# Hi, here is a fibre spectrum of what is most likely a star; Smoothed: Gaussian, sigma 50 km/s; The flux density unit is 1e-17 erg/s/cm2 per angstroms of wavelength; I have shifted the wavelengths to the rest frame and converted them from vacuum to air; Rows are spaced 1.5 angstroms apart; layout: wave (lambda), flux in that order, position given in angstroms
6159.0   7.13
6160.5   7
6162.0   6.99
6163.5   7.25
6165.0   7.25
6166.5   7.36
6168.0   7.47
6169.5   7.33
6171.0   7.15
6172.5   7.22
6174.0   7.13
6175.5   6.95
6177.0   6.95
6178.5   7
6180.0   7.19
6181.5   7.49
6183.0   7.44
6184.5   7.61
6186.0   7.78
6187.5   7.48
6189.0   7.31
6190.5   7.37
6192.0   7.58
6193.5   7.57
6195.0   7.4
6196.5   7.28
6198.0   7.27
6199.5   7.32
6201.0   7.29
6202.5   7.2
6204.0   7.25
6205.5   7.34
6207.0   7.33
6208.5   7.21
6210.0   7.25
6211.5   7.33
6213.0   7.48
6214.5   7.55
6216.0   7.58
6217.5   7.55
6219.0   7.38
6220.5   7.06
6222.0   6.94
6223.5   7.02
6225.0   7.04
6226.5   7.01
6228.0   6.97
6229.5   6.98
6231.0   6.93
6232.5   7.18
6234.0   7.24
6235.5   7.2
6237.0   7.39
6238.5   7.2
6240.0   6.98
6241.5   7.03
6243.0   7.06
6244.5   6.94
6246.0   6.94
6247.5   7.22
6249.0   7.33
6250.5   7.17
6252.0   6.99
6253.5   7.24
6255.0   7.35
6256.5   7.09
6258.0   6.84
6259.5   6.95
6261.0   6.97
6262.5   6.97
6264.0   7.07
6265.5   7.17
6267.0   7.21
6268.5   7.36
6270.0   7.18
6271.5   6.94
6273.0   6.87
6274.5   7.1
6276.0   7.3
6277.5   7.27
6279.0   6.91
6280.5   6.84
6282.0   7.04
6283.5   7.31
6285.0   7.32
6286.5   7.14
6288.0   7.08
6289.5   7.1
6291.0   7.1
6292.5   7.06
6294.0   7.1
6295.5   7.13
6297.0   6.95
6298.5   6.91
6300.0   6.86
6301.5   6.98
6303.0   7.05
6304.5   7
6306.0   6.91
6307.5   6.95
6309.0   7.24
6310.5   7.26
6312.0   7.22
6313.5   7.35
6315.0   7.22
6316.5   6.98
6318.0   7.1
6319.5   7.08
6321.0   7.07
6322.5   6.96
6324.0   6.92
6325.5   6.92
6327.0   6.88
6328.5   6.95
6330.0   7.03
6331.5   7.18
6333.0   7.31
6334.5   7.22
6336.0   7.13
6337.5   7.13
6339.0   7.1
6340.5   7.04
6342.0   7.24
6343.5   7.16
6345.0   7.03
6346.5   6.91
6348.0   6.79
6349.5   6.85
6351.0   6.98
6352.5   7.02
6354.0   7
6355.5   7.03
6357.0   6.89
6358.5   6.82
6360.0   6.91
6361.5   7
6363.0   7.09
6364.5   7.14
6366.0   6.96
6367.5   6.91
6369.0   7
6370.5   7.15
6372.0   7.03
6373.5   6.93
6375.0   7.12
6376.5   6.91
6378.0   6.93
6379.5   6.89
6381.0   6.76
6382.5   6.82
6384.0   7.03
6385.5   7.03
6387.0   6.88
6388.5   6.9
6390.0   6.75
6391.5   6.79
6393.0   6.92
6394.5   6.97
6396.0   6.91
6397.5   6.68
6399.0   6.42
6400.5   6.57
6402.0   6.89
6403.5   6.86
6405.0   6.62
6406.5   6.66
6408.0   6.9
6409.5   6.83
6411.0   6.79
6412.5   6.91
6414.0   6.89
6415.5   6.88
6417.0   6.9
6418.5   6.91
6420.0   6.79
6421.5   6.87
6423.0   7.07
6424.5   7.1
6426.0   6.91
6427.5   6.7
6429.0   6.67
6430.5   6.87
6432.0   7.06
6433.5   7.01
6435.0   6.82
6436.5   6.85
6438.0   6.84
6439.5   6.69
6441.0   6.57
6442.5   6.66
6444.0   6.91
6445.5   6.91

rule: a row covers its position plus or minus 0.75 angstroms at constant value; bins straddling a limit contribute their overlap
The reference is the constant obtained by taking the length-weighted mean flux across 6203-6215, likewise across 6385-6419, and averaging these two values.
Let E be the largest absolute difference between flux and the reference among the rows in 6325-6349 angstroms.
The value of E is 0.29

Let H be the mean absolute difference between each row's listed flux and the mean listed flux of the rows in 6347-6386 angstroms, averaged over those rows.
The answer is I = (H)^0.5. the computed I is 0.29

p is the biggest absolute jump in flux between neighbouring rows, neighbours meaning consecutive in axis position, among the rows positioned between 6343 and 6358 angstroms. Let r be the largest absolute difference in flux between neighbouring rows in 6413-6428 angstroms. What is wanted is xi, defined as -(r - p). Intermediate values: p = 0.14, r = 0.210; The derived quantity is -0.07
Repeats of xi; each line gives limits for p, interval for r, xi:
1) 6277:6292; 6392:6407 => 0.04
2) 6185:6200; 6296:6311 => 0.01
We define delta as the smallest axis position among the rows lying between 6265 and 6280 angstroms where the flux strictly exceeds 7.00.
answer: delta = 6265.5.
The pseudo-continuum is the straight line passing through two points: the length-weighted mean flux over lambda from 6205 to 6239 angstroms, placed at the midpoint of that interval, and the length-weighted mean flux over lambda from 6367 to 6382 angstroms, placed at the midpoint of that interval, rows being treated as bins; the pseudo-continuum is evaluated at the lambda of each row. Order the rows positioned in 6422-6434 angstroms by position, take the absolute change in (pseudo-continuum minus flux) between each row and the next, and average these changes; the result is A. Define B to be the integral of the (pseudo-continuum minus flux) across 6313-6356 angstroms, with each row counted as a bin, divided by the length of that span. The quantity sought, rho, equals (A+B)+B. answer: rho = 0.083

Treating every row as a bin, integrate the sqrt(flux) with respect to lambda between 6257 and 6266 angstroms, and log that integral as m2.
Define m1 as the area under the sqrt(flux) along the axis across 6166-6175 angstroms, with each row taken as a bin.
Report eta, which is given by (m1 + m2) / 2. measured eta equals 24.03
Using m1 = 24.3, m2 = 23.80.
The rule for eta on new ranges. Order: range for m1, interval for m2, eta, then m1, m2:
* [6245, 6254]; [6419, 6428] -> 23.85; 24.0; 23.66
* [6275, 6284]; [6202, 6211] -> 24.13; 24.0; 24.26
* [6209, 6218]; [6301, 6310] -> 24.21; 24.6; 23.86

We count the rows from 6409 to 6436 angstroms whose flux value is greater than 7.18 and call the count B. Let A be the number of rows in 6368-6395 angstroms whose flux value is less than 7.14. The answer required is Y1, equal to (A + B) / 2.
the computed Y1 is 8.5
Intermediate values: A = 17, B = 0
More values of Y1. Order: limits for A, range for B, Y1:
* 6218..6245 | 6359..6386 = 6.0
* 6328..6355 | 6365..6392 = 6.5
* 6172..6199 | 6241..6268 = 4.5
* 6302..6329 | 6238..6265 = 9.0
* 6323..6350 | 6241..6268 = 9.0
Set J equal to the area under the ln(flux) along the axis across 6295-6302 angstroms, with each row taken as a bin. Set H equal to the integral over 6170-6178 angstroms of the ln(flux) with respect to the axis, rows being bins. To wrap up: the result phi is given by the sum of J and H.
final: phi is 29.2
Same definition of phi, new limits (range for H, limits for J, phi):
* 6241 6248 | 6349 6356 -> 27.3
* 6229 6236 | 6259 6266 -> 27.4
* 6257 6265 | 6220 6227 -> 29.2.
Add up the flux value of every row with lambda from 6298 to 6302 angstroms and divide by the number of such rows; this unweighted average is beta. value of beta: 6.92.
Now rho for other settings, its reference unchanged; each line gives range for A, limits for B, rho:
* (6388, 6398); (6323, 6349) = 0.061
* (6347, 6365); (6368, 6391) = 0.101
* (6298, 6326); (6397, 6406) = 0.572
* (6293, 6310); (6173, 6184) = 0.342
